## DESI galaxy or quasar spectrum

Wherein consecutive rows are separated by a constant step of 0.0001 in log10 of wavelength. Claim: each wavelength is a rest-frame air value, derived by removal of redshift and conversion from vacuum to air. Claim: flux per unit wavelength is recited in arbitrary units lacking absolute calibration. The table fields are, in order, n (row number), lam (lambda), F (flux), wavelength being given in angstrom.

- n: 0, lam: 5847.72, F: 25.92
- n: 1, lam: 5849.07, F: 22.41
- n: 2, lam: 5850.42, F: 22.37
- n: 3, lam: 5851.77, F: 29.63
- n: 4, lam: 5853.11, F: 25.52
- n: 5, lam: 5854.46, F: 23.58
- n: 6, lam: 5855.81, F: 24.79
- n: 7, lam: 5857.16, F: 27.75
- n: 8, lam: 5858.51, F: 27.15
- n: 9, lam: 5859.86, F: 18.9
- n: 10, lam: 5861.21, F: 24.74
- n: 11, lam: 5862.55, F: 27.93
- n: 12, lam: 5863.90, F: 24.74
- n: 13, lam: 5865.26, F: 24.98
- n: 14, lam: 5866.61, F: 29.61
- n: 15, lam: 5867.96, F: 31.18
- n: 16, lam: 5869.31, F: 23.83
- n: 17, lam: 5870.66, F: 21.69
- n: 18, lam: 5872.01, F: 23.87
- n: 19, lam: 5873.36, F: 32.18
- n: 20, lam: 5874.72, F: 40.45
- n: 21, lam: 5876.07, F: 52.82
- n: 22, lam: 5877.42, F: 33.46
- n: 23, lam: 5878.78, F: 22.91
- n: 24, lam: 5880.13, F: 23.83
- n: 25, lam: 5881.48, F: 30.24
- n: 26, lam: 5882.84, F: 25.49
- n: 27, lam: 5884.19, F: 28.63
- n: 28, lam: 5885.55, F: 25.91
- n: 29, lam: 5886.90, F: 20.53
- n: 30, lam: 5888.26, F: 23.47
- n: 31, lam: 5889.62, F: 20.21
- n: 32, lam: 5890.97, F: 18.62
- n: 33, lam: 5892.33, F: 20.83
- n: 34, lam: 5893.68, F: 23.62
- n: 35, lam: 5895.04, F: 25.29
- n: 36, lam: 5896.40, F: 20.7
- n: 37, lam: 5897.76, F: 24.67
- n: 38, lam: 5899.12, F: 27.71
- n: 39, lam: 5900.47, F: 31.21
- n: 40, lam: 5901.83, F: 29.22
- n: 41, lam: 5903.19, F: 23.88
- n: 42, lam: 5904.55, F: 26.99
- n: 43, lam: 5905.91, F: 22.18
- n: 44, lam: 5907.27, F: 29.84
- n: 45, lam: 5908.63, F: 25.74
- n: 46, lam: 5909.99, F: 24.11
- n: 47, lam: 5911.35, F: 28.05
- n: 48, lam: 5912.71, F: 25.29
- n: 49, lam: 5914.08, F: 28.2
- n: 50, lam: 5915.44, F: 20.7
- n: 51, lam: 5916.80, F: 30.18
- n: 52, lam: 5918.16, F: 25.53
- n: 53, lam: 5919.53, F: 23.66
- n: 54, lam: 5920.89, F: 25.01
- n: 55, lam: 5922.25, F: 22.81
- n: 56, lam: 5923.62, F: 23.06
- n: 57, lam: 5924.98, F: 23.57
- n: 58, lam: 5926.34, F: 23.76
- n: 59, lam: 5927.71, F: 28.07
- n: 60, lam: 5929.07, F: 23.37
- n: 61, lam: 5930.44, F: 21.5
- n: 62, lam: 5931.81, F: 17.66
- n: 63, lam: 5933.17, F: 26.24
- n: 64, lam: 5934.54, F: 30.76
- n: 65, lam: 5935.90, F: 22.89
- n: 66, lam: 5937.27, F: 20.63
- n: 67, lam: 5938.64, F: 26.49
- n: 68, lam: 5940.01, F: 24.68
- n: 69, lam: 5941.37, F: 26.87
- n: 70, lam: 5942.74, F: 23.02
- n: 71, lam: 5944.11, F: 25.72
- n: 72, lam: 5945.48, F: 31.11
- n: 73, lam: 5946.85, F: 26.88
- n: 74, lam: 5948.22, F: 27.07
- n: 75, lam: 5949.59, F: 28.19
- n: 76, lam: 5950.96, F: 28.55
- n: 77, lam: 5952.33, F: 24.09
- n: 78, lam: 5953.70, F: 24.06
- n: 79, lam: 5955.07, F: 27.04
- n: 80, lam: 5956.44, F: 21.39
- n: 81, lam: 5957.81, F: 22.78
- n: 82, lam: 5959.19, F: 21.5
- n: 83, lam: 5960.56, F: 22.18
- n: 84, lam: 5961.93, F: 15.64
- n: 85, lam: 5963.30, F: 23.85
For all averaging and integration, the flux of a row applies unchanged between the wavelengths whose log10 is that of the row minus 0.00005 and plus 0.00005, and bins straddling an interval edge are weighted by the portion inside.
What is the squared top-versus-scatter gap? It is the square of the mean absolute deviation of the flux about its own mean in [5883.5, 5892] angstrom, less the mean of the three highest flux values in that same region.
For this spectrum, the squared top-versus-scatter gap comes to 524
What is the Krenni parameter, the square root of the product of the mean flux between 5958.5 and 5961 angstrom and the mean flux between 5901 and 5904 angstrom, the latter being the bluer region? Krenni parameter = 24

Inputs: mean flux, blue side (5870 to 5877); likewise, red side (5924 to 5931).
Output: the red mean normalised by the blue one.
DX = 0.703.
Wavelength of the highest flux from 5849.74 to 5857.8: 5851.77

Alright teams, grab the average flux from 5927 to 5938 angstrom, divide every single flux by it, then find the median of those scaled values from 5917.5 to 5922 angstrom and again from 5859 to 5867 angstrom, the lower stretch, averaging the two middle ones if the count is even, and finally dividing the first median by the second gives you 1.01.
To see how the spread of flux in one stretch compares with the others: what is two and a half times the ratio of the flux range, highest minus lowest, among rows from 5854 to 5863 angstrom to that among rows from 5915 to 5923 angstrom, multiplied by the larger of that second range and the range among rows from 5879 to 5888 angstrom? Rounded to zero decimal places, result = 23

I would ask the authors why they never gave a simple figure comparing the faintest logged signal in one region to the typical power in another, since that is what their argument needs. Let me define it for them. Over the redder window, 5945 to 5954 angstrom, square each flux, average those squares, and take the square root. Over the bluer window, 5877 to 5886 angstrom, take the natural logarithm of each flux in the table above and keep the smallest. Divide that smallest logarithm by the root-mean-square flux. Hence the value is 0.115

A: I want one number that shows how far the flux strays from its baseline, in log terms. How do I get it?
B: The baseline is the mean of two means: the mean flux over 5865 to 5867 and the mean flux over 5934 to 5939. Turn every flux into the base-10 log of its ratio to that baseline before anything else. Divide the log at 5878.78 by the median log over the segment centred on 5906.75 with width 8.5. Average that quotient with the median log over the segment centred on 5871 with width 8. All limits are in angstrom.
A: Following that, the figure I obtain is 1.3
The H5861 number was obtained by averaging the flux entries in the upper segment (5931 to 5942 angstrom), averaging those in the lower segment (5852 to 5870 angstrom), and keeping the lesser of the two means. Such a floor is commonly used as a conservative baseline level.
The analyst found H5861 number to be 24.5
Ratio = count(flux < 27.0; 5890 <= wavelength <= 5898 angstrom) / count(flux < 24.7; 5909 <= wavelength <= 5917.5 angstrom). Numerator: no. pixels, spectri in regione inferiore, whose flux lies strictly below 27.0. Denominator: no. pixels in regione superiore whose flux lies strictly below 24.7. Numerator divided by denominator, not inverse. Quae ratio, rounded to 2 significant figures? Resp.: 3.0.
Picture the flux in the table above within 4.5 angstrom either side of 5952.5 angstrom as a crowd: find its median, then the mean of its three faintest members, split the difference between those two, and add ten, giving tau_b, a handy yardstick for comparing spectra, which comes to 35.1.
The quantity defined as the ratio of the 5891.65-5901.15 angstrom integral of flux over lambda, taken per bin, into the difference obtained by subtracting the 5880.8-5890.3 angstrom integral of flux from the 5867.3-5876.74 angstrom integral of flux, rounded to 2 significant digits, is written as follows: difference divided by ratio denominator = 0.29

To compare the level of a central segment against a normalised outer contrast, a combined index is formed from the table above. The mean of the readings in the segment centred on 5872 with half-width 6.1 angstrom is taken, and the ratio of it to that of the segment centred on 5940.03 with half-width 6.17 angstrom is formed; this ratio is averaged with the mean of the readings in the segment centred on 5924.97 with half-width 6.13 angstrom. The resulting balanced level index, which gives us 12.6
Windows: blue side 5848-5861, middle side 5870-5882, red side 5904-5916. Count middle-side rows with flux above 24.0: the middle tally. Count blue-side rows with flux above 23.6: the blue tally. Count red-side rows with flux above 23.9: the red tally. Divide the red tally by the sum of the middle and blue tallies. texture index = 0.7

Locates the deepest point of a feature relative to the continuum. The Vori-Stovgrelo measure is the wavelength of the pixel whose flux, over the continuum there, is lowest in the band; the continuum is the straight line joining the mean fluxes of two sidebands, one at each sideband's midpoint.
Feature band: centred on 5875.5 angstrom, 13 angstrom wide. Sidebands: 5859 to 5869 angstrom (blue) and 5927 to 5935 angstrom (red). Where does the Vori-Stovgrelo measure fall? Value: 5870.66 angstrom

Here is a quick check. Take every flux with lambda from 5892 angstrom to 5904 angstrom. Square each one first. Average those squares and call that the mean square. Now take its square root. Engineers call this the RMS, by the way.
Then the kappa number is 25.5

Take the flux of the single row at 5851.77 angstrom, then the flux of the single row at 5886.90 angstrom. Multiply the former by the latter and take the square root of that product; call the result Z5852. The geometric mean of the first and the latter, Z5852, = 24.7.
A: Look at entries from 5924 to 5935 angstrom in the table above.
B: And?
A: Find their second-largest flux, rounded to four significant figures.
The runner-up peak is 28.07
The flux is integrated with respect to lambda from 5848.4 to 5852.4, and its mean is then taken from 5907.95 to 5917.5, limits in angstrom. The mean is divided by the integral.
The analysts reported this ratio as 0.26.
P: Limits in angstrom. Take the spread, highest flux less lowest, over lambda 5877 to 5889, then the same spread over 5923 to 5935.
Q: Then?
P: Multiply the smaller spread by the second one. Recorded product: 169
